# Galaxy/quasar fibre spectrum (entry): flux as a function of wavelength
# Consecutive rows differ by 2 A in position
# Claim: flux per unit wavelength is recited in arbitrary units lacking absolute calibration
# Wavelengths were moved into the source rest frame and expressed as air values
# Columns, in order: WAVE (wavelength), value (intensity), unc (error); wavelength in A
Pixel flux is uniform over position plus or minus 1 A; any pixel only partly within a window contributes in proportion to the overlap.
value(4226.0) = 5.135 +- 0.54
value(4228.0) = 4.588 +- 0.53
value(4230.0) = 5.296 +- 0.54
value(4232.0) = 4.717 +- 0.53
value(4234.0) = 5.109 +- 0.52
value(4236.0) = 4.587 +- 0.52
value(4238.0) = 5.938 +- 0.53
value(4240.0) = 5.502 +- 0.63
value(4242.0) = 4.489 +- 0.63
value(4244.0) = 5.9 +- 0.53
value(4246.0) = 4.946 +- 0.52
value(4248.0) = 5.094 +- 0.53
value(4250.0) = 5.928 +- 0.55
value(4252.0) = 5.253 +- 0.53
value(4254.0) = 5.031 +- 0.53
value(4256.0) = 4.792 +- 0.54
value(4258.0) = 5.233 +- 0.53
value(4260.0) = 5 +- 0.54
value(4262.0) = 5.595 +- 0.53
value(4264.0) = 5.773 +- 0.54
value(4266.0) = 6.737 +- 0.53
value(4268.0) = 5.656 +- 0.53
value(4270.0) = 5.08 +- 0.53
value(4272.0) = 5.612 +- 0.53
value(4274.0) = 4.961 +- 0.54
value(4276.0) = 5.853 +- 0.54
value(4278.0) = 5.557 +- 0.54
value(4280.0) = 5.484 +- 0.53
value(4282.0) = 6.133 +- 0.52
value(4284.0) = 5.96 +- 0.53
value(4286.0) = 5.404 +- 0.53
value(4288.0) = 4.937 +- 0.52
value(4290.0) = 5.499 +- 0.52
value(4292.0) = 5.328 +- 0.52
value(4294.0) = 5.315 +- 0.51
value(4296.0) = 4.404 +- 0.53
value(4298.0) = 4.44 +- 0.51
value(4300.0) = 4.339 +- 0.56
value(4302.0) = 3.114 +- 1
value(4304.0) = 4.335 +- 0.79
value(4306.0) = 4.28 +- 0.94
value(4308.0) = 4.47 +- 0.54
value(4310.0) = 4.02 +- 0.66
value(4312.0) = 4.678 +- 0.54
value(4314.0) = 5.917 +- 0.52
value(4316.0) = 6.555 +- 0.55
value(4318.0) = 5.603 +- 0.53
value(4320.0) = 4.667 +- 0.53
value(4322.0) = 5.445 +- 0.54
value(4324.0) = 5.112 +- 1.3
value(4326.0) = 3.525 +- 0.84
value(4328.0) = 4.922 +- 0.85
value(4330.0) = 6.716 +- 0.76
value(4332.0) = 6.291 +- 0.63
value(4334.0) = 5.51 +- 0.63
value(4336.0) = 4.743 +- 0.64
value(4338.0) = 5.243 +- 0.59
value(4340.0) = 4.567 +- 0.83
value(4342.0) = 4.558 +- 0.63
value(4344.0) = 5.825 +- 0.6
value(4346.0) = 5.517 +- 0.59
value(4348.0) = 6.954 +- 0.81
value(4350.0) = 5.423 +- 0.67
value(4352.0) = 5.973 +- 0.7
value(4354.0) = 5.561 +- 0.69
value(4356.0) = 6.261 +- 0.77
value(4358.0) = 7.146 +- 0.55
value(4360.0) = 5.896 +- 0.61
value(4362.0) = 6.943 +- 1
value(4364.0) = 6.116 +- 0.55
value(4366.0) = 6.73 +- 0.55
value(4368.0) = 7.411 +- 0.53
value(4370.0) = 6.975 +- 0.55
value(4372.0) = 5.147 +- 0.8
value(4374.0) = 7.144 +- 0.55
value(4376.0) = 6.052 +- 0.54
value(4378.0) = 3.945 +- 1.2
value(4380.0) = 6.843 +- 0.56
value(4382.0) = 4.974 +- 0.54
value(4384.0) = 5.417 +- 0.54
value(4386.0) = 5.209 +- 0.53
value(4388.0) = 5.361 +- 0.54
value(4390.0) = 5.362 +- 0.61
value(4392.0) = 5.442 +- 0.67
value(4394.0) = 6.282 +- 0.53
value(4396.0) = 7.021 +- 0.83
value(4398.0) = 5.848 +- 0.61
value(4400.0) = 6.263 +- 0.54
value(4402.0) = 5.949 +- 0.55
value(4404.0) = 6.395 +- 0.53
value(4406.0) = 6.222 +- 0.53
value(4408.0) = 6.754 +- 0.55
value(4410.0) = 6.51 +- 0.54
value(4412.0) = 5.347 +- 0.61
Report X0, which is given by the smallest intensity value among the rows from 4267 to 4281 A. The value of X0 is 4.961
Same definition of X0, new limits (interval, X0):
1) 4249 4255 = 5.031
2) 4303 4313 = 4.02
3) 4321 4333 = 3.525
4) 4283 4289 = 4.937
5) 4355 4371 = 5.896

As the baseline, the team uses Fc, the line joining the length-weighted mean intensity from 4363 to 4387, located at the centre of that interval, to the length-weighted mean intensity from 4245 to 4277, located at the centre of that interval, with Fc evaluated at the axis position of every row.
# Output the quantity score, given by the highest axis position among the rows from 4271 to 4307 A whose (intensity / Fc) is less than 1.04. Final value 4306.0 A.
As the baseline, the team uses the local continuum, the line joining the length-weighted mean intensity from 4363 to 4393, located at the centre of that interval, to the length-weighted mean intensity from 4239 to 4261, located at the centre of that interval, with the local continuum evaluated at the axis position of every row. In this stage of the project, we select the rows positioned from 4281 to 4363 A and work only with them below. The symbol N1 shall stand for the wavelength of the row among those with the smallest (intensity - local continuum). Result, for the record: 4302.0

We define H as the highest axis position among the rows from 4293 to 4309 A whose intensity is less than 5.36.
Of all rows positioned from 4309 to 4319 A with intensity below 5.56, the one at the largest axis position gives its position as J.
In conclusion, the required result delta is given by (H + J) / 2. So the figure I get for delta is 4310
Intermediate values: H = 4308.0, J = 4312.0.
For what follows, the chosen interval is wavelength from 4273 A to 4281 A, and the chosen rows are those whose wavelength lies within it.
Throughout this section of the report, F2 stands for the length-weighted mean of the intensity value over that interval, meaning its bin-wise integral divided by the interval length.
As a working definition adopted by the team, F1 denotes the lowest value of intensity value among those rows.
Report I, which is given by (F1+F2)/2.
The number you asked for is 5.2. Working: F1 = 4.961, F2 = 5.46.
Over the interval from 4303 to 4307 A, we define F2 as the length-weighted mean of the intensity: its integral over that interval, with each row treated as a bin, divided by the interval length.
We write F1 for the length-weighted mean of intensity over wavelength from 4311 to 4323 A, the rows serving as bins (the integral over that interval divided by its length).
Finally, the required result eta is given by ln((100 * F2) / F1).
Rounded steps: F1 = 5.48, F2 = 4.3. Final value 4.36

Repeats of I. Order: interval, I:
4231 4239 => 4.8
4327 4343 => 4.9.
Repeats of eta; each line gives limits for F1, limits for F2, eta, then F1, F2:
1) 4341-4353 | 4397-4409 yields 4.69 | 5.71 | 6.2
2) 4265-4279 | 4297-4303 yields 4.25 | 5.64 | 4.0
